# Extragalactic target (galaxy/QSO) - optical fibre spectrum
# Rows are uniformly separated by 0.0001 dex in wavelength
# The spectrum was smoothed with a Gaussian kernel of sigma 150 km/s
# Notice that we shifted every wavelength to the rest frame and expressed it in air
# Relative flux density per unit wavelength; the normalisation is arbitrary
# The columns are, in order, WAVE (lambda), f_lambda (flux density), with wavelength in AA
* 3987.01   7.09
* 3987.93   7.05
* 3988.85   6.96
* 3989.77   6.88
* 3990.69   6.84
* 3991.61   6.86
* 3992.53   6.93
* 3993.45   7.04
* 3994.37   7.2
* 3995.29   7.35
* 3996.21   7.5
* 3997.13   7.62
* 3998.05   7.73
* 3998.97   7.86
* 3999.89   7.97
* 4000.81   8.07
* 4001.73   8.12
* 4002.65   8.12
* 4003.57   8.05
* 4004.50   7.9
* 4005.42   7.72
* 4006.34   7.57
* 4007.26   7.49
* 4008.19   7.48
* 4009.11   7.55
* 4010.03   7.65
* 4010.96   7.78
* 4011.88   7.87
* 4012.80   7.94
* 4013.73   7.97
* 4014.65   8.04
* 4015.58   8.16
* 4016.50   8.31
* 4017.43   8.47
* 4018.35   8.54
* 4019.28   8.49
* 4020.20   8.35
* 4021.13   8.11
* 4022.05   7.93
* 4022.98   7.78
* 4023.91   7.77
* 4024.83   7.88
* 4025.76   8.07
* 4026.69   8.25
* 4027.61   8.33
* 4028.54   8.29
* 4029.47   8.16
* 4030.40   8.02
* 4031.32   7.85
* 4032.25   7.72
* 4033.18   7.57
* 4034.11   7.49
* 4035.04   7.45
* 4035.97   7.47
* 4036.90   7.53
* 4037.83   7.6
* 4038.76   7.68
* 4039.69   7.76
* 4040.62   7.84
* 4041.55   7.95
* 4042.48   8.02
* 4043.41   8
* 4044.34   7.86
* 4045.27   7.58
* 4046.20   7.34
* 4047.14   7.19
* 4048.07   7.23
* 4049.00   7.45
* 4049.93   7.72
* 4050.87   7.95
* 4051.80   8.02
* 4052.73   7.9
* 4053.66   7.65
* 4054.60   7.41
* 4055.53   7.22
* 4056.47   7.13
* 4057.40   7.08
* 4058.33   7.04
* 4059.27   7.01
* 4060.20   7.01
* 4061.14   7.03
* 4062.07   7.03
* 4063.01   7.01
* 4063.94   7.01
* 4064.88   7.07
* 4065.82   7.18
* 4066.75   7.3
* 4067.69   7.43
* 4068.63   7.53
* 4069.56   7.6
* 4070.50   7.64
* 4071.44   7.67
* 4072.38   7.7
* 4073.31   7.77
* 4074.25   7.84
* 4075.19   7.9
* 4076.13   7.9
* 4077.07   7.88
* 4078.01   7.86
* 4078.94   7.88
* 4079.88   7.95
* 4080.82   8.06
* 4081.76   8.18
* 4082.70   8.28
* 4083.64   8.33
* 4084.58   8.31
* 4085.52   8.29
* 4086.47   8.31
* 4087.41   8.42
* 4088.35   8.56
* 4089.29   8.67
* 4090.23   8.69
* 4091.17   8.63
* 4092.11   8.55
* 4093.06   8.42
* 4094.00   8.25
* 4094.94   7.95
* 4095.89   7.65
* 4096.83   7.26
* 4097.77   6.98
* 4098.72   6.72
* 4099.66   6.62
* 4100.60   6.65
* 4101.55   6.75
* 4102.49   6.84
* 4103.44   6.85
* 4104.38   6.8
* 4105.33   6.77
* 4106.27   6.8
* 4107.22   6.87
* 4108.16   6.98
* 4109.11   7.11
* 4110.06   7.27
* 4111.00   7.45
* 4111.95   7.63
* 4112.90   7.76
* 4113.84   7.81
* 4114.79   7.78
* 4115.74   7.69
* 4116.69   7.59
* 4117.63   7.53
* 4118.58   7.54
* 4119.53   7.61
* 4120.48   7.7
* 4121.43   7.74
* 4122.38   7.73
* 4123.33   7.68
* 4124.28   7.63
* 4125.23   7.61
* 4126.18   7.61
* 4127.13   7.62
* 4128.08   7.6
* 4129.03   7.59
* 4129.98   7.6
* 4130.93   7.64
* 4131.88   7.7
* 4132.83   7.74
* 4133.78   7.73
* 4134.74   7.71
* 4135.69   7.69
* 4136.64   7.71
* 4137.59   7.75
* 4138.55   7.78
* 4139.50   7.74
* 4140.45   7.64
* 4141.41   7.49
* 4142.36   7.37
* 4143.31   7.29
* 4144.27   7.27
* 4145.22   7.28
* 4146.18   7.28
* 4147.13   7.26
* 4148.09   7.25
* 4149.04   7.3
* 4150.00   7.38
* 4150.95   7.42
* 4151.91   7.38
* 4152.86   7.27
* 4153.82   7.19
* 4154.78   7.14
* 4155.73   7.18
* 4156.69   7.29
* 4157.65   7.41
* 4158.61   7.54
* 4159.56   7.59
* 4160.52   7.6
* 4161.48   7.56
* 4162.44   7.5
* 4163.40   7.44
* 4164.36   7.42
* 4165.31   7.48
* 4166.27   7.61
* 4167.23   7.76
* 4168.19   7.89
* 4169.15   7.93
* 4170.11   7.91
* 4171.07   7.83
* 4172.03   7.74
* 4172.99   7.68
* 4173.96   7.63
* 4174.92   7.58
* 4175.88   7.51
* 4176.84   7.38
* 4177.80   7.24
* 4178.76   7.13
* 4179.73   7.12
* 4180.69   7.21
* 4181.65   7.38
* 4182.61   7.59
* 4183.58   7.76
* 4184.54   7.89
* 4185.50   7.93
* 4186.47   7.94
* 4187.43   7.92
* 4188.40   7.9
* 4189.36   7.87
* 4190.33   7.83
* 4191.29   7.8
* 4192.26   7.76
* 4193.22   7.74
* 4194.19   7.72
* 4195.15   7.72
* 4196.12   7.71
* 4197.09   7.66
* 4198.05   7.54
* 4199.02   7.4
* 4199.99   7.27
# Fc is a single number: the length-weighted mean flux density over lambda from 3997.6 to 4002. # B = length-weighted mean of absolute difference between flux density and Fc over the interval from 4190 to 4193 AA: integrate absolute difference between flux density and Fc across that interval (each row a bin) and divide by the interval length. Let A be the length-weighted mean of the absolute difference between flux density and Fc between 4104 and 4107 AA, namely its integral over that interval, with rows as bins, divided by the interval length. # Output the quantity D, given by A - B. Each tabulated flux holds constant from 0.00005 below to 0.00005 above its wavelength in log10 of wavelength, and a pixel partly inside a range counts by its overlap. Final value 1.0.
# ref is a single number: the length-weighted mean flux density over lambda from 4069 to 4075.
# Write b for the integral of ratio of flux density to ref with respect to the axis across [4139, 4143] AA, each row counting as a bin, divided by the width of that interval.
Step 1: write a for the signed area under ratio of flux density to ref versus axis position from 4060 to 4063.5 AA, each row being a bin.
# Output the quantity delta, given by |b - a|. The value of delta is 2.21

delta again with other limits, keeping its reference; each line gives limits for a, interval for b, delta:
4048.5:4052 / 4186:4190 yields 2.50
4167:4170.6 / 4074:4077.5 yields 2.66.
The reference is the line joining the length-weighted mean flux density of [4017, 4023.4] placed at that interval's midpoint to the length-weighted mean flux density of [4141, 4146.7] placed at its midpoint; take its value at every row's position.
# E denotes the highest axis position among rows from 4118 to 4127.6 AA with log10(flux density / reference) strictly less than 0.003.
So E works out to 4118.58 AA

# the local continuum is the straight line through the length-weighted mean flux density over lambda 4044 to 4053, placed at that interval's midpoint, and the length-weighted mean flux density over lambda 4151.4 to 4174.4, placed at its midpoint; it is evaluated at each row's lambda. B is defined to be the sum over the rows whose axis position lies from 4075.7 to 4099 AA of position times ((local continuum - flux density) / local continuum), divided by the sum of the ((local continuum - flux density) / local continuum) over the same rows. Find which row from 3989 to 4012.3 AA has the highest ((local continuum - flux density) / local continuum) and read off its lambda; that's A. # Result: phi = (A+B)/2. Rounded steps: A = 3990.69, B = 4085.6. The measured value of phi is 4038.1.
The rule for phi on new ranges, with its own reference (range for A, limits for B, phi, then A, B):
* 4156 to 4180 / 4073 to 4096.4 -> 4133.1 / 4179.73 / 4086.5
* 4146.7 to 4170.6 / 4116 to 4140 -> 4143.1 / 4154.78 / 4131.3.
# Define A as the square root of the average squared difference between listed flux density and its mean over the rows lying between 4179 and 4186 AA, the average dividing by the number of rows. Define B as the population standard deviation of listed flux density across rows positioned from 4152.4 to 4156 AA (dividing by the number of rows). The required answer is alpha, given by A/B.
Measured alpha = 6.4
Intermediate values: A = 0.30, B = 0.047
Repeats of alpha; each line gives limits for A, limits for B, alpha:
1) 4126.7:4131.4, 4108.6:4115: 0.1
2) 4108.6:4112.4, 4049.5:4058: 0.6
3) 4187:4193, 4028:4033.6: 0.2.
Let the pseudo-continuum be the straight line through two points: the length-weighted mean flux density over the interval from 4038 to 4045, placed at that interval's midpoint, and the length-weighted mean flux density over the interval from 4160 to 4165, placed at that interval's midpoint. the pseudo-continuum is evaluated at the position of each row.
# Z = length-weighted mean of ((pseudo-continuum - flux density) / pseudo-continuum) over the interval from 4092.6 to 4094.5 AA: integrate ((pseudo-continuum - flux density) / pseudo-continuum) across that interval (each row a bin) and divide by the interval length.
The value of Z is -0.08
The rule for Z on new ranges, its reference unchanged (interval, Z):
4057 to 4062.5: 0.10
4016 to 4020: -0.07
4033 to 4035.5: 0.05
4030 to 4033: 0.01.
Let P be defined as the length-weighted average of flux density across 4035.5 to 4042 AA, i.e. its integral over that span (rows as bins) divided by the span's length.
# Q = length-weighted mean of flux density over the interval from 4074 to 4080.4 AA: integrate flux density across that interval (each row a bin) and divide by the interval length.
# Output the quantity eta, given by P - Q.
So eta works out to -0.2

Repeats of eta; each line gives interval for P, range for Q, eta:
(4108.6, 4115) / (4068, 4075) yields -0.2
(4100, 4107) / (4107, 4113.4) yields -0.5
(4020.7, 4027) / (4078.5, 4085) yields -0.2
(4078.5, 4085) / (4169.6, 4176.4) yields 0.4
